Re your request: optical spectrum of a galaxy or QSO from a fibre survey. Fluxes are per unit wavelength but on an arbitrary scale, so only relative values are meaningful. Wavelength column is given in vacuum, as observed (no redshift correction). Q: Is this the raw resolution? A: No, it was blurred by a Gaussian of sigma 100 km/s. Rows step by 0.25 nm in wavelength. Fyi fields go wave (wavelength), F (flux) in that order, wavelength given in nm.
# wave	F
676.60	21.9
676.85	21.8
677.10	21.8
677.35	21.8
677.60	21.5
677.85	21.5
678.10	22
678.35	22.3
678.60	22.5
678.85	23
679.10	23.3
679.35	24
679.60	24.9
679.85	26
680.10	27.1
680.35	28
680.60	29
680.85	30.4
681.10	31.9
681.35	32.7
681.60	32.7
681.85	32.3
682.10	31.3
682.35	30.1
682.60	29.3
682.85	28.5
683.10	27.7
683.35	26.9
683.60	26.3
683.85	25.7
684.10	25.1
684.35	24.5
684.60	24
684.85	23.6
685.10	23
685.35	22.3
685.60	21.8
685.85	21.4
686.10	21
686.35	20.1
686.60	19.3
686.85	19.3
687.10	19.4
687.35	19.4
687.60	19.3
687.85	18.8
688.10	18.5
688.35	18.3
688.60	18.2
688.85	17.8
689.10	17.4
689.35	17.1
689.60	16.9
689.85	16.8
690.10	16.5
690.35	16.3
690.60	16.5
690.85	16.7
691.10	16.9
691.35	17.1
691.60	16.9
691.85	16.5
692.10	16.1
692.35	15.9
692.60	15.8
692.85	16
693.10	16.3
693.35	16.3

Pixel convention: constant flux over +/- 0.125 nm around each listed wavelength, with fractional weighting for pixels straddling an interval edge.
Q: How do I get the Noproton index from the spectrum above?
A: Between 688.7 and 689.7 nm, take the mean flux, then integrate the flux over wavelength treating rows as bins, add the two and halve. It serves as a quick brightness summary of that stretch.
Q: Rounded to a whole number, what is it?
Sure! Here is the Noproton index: 17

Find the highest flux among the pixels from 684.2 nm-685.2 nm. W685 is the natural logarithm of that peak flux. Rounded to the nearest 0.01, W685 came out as 3.20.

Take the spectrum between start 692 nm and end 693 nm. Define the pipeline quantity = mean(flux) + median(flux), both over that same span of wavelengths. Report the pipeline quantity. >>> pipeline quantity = 31.9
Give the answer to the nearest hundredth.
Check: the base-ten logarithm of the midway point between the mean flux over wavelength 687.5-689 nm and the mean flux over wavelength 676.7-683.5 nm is 1.35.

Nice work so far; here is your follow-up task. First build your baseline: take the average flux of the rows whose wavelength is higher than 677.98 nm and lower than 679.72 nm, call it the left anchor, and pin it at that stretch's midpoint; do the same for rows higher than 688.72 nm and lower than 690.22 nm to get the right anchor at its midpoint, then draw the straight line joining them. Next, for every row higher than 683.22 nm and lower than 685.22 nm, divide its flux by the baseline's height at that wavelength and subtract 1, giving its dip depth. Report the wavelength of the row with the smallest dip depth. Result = 685.10 nm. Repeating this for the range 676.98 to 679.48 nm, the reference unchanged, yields 677.60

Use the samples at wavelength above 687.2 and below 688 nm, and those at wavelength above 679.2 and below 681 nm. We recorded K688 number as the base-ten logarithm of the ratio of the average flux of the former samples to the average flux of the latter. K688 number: -0.15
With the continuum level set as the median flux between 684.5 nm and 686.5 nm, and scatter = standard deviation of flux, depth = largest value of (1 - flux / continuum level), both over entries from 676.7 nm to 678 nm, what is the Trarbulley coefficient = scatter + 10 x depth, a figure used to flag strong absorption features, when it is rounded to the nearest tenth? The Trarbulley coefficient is 0.4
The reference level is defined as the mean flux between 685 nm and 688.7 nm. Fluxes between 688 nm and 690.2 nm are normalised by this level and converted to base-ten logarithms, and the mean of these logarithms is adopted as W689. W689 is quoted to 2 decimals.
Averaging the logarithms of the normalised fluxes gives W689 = -0.06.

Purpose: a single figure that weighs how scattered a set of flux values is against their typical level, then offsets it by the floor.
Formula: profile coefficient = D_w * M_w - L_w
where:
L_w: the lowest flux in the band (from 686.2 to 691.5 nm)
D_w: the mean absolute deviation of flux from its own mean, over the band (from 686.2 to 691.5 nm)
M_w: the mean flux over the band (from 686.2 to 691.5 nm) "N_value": 3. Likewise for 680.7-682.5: -2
